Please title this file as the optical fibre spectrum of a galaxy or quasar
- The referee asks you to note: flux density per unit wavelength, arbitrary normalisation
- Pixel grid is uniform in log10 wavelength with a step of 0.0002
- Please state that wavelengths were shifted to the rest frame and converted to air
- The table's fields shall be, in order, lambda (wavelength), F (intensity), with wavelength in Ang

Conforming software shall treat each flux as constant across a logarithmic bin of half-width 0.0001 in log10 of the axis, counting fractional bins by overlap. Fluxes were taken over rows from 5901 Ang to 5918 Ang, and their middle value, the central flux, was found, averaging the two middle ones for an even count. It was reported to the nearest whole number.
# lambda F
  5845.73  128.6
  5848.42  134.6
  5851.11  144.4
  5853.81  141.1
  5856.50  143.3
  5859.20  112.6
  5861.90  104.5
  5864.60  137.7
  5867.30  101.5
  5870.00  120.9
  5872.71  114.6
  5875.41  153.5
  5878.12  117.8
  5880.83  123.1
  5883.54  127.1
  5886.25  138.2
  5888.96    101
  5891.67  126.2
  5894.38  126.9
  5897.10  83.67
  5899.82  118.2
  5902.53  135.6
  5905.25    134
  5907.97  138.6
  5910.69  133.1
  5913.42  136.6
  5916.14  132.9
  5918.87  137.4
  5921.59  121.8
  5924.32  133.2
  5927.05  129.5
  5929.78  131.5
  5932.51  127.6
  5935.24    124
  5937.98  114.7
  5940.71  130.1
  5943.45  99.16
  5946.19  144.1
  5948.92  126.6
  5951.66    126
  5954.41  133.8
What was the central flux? 135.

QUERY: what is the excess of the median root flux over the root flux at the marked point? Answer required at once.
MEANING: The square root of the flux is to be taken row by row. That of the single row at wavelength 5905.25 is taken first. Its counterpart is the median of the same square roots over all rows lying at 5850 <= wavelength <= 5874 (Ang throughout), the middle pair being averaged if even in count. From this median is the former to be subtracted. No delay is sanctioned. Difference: -0.6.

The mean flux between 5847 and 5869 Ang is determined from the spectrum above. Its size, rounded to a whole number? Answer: 127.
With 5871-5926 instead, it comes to 127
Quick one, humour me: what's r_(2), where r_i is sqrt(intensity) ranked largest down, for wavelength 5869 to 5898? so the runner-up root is 11.76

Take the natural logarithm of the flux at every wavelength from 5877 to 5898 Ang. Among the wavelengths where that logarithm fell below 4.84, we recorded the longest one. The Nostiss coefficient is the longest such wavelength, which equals 5897.10 Ang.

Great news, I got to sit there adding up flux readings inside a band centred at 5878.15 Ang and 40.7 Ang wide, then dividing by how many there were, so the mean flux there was 119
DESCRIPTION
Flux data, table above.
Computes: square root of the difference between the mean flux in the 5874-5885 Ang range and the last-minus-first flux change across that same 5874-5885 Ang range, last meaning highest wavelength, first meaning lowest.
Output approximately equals 12.5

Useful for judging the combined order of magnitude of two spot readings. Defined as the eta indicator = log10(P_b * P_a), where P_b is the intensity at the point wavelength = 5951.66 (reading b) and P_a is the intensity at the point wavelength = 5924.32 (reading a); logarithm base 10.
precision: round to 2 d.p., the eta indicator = 4.22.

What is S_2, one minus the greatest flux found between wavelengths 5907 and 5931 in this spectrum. -138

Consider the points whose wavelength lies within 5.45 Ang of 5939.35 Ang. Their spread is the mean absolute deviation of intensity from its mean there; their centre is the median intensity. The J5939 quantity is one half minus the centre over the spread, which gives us -11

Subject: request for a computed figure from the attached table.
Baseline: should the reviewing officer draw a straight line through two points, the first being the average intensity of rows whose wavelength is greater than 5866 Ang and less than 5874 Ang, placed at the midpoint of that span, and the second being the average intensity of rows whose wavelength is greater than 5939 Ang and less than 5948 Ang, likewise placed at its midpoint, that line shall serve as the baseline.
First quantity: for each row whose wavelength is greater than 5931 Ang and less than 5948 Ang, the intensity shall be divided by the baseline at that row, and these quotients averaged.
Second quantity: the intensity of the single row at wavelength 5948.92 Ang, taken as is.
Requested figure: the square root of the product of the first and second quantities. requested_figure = 11.2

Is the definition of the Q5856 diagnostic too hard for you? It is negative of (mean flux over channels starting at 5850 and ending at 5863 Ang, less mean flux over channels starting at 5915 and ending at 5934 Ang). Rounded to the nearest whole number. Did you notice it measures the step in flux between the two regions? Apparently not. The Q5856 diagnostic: 1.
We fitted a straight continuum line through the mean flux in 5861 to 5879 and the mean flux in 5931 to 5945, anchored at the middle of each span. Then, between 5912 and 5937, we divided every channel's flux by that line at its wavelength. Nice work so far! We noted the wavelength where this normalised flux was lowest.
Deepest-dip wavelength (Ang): 5921.59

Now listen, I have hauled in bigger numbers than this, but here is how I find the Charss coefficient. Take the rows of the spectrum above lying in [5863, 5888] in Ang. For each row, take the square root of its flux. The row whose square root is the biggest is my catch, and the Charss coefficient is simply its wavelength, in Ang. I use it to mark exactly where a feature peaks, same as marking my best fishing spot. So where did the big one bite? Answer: 5875.41 Ang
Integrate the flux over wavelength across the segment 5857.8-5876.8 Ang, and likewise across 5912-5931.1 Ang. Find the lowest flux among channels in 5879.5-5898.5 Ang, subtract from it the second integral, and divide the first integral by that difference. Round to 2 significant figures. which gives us -0.94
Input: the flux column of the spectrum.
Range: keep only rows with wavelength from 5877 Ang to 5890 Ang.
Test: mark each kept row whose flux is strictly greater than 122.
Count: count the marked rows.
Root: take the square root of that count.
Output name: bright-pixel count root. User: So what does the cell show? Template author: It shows 1.73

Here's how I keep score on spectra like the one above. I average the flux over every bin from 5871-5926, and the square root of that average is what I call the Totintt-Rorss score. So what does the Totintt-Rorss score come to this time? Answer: 11.3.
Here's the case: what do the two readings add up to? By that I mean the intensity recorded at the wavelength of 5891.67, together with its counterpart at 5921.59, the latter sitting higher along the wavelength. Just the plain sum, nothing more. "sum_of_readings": 248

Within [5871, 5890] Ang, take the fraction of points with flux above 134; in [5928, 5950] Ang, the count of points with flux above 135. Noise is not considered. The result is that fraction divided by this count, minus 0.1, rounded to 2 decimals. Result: 0.19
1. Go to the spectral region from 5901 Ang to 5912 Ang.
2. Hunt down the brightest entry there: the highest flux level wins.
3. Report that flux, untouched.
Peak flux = 138.6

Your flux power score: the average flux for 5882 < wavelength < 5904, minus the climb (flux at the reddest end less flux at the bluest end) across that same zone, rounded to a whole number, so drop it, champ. 111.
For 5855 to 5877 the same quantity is 113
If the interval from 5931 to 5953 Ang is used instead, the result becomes 126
